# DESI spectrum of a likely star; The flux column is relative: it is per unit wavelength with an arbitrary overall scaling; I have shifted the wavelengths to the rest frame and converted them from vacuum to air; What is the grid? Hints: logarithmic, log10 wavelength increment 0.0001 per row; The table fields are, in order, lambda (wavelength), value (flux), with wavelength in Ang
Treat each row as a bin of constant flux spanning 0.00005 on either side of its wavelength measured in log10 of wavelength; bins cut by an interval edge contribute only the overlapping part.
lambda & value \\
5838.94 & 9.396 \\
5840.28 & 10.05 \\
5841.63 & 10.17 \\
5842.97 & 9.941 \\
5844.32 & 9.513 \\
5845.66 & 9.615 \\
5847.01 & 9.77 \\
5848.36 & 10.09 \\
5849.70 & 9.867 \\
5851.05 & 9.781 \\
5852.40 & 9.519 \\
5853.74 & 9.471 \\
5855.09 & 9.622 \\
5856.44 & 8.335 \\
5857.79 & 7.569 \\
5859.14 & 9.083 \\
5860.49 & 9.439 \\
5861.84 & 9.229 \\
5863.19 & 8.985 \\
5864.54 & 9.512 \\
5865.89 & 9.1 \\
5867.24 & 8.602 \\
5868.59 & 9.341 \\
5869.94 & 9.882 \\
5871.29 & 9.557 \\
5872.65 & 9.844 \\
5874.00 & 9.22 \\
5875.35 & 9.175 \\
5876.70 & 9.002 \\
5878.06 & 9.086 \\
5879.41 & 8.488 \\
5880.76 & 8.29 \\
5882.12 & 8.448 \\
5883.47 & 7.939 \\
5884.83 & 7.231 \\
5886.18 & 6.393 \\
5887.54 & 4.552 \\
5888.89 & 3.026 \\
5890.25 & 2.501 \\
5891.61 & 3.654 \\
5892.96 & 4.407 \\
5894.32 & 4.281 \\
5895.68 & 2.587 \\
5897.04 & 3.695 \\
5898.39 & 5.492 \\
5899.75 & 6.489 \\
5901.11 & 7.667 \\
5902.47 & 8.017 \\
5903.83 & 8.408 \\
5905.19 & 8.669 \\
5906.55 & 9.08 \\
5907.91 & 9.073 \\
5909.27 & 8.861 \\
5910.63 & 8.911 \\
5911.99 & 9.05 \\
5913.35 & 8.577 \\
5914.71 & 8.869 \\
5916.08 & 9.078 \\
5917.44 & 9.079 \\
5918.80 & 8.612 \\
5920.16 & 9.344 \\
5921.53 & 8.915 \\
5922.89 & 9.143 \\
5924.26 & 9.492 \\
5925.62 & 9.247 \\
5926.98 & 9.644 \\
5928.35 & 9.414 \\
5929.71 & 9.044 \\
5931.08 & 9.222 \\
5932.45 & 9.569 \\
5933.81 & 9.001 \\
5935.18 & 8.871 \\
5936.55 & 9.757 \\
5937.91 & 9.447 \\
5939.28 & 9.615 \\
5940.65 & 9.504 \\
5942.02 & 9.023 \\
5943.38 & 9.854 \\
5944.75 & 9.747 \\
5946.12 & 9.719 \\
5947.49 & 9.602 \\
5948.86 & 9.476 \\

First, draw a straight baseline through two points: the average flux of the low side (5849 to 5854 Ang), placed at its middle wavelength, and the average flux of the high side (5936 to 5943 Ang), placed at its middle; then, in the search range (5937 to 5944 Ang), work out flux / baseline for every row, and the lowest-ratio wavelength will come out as 5942.02 Ang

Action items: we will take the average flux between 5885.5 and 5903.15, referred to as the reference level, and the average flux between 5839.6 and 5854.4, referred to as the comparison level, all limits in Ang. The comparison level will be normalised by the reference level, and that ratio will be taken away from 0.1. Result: -1.9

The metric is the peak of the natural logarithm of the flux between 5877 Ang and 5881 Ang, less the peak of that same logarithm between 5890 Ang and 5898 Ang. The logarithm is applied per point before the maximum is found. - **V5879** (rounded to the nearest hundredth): 0.72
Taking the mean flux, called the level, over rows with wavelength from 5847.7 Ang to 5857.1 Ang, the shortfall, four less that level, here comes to -5.53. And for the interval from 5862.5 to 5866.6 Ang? -5.20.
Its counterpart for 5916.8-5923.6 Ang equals -5.02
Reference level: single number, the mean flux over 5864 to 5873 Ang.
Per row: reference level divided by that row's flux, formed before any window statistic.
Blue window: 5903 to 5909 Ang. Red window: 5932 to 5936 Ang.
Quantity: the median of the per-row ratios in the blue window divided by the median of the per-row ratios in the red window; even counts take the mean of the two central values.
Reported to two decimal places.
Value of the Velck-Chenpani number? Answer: 1.02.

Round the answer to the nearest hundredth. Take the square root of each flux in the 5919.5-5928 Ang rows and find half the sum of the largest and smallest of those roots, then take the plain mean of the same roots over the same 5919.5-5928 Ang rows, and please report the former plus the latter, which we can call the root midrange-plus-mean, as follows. 6.09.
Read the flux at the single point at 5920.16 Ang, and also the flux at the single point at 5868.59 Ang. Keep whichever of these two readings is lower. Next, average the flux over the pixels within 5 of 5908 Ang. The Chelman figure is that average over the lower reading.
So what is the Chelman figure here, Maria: 0.95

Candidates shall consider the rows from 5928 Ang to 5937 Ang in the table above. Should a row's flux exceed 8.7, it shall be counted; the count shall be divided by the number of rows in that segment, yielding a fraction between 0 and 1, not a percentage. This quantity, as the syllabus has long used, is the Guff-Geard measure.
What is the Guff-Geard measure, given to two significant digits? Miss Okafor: 1.0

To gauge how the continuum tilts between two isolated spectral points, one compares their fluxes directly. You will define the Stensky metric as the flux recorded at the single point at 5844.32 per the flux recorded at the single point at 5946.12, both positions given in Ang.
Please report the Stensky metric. 0.98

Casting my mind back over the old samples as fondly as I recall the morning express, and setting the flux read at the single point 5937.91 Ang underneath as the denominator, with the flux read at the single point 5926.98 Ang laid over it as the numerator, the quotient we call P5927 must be 1.02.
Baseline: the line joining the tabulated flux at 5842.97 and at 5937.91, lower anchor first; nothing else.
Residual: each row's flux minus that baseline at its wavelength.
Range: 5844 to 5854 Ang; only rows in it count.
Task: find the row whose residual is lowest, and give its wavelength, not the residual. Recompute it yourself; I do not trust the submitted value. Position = 5844.32 Ang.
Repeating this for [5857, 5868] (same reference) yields 5857.79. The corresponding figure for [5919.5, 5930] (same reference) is 5921.53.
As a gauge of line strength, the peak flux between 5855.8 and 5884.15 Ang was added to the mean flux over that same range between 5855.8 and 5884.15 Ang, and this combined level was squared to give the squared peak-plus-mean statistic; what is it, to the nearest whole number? 355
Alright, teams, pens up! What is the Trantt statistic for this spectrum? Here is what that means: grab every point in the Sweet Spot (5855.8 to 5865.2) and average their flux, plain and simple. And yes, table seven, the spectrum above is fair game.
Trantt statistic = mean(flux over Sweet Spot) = 8.9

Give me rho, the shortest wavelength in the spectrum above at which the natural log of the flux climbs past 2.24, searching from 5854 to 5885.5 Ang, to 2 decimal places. 5855.09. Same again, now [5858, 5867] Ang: 5860.49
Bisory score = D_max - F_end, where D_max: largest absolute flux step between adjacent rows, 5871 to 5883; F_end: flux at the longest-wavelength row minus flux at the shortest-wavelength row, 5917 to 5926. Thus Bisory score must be 0.46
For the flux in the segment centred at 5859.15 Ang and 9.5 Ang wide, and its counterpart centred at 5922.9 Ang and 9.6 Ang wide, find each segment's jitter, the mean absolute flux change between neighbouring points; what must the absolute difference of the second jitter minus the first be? 0.33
